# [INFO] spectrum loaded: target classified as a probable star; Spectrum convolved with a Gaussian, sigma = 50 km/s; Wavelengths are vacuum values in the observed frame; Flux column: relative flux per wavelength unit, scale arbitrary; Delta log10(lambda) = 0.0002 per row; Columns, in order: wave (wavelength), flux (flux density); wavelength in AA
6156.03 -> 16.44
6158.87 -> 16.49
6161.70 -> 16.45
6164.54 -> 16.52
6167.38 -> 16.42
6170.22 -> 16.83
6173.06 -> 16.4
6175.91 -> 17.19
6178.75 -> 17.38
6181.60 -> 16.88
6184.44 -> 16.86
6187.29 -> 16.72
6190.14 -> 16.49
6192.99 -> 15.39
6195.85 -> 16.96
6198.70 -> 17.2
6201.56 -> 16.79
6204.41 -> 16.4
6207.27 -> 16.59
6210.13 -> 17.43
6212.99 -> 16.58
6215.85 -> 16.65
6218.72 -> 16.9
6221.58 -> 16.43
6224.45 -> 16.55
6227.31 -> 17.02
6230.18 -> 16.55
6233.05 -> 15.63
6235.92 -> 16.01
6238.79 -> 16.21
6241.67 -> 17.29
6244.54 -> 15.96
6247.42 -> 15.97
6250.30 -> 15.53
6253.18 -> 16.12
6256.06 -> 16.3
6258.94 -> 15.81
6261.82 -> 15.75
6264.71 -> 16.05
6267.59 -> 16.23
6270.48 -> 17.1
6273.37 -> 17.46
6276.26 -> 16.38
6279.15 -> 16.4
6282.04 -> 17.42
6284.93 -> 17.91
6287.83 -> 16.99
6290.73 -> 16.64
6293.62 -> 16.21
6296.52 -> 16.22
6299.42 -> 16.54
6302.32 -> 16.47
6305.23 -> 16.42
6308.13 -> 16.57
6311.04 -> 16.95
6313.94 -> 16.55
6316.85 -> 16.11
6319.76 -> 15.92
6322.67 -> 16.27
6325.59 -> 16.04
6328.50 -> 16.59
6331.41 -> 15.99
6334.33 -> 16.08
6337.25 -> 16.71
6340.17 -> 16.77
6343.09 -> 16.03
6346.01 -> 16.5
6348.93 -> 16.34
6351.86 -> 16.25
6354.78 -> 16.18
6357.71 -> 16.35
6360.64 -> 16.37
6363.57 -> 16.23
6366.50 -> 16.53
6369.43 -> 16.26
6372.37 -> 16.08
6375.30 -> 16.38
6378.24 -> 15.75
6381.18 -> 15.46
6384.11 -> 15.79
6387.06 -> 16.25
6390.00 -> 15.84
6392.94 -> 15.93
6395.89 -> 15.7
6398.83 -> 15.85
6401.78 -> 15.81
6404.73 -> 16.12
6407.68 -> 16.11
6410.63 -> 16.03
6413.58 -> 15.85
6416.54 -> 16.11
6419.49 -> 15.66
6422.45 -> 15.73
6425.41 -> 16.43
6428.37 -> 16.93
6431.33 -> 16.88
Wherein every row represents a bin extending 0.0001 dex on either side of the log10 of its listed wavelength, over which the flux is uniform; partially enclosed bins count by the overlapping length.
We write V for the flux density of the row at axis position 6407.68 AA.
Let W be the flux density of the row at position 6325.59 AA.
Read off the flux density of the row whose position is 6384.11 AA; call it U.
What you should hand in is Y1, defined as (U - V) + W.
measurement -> 15.7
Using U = 15.79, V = 16.11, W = 16.04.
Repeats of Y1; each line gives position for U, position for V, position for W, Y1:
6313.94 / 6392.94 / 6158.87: 17.1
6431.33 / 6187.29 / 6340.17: 16.9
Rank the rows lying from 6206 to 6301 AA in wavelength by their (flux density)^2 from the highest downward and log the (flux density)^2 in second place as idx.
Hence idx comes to 305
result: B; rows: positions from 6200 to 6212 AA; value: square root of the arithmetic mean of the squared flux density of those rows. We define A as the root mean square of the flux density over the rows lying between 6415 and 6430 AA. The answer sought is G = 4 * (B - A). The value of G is 2.5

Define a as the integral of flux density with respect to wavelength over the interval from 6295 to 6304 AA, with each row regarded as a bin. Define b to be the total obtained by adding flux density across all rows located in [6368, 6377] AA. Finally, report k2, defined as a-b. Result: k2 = 99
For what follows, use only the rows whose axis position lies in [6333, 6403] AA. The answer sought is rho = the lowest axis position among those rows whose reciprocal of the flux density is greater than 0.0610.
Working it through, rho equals 6334.33 AA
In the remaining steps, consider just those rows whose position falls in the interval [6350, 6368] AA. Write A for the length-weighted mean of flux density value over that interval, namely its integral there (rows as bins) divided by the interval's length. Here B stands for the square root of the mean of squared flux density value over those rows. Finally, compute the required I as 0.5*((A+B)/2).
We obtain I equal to 8.16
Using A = 16.3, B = 16.3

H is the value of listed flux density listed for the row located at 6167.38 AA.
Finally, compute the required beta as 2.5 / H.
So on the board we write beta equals 0.1523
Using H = 16.42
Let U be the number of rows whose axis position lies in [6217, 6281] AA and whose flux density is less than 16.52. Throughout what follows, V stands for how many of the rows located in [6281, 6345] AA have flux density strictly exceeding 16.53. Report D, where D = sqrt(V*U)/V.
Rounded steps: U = 15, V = 11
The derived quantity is 1.2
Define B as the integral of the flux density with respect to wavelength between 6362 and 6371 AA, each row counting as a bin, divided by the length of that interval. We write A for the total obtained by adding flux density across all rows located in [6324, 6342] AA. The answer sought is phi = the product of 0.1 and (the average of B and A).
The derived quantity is 5.7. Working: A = 98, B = 16.3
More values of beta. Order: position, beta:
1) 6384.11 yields 0.1583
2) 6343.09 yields 0.1560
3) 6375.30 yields 0.1526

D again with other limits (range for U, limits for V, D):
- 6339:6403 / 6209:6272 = 1.5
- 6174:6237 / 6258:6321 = 0.8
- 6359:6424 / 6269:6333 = 1.4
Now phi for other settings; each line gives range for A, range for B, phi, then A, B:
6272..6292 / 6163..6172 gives 6.8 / 119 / 16.6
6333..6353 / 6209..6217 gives 6.6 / 115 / 16.9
